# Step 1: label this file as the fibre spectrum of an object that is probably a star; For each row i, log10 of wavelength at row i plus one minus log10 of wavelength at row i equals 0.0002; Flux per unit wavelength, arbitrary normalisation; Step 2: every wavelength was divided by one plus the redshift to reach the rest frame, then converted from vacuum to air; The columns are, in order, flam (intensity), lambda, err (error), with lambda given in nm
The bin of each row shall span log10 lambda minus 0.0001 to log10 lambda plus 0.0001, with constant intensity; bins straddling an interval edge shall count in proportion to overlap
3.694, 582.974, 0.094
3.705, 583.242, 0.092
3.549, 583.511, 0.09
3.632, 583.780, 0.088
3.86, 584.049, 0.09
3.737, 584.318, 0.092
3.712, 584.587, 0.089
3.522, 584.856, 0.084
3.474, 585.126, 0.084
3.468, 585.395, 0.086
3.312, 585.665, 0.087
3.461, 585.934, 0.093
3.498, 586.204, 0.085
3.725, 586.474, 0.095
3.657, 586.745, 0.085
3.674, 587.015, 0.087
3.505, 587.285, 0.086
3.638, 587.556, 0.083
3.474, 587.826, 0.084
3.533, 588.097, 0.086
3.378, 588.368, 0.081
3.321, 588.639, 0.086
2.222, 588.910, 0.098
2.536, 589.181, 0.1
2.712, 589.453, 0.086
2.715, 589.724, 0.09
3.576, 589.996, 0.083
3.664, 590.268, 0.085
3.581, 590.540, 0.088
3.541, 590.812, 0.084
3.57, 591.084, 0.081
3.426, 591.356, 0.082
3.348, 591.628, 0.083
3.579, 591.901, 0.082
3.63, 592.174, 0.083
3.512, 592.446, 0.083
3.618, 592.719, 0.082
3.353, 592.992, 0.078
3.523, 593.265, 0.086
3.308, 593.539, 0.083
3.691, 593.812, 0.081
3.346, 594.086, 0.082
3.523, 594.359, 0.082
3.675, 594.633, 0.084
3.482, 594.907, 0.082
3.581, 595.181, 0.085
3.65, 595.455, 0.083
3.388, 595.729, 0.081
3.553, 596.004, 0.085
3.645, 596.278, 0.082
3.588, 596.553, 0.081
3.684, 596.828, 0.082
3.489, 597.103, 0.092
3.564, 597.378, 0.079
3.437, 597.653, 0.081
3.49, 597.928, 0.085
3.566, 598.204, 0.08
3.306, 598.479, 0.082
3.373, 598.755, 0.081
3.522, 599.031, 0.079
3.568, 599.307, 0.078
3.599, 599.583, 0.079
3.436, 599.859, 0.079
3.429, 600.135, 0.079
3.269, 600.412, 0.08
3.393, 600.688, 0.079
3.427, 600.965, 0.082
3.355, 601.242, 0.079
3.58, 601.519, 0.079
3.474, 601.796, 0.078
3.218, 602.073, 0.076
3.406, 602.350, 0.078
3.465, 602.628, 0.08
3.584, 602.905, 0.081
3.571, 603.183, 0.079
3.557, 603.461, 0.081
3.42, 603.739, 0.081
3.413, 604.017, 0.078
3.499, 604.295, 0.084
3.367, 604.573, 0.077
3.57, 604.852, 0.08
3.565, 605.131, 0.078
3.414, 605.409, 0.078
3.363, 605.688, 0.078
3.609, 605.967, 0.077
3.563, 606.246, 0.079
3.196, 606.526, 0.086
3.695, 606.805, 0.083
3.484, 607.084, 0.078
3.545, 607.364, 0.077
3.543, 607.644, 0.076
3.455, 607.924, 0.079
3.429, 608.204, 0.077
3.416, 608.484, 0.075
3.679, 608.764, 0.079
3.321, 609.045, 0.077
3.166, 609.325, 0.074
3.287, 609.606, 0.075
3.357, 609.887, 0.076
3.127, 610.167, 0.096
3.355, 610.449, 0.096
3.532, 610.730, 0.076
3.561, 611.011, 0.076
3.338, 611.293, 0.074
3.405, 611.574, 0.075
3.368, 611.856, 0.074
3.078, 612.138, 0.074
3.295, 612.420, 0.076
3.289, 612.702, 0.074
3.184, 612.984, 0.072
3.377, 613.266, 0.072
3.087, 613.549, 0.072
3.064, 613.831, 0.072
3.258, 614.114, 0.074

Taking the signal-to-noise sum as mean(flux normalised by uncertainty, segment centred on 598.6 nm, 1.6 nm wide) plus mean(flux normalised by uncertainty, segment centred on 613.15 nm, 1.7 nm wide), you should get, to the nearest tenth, 87.0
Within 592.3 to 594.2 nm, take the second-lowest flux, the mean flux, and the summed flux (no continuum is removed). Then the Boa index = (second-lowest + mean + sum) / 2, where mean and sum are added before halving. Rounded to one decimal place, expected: 15.6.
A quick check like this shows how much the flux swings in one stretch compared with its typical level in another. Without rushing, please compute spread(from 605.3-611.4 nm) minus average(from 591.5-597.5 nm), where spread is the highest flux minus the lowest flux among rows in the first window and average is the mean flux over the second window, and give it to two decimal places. -2.97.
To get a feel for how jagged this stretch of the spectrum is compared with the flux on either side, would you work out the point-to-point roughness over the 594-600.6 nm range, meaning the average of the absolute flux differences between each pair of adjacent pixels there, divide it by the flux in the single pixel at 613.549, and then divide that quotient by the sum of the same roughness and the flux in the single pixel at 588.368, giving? 0.0112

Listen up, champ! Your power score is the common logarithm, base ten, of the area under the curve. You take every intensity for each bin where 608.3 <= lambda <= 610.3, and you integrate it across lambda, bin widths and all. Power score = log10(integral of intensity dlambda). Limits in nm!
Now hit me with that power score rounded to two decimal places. 0.82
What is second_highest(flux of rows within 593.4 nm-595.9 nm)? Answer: 3.675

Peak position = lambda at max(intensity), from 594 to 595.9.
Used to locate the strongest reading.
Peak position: 594.633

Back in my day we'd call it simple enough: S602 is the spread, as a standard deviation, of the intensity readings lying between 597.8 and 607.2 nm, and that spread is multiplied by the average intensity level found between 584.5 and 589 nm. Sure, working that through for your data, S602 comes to 0.40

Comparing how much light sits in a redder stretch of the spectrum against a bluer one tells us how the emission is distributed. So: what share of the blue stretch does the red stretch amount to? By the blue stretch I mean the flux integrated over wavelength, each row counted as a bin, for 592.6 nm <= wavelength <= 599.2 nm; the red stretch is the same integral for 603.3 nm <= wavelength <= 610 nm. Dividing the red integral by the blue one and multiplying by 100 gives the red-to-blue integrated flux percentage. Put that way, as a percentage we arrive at 100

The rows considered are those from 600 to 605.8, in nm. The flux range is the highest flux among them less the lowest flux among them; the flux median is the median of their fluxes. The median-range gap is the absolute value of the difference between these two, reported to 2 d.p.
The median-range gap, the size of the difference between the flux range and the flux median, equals 3.06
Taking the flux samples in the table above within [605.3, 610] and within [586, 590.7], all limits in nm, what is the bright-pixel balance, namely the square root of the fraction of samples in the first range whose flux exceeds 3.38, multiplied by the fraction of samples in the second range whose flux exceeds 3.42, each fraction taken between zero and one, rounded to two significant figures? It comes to 0.52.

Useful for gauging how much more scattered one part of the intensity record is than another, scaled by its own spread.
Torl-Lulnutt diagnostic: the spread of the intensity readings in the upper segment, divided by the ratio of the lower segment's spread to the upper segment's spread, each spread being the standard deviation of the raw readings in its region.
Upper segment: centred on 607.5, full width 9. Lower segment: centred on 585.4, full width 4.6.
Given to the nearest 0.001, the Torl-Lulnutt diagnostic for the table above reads 0.140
